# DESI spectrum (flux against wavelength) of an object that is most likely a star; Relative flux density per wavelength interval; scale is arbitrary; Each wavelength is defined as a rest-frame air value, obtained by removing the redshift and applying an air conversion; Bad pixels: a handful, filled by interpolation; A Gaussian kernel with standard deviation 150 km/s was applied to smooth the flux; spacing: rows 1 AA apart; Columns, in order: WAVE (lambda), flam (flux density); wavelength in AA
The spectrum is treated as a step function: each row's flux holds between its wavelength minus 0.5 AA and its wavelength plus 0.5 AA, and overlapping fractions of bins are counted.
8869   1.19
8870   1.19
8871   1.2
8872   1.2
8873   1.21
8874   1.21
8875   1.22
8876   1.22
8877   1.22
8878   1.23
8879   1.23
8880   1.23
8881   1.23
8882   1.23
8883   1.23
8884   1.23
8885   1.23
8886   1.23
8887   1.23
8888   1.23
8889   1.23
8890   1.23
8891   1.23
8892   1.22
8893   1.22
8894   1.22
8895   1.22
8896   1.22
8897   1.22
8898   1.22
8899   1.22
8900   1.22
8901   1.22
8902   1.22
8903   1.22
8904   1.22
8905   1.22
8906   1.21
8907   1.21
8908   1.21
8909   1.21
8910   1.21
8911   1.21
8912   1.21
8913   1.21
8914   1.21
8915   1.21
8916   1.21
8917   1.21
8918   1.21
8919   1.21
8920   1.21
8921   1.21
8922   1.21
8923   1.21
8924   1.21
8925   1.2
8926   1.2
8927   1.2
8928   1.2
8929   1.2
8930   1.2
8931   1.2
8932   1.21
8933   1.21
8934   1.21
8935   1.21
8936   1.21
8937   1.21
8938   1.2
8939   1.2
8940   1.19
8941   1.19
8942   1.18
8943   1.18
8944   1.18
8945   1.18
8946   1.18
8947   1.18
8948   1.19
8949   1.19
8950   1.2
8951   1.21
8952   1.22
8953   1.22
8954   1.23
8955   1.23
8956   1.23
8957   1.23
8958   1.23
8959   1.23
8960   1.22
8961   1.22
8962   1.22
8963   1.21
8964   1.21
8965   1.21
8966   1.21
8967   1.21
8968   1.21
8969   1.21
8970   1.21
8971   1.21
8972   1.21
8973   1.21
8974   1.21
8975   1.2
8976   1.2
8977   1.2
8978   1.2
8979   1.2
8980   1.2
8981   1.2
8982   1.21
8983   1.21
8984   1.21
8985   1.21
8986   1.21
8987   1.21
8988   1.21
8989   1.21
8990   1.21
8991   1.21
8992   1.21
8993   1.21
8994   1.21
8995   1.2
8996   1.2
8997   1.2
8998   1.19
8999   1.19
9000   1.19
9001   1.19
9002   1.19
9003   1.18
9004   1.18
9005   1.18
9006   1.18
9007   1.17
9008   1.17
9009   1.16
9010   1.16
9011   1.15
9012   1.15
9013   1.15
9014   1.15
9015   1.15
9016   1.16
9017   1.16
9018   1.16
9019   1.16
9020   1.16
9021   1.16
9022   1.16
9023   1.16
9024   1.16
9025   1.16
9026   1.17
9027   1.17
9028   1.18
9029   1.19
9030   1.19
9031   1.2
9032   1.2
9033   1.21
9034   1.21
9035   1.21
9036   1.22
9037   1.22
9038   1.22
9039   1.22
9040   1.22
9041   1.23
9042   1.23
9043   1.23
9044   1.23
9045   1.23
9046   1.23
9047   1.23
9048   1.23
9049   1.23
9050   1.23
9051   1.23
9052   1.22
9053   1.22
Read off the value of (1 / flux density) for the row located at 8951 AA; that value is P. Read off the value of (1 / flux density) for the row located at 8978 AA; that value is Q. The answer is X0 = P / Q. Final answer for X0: 0.992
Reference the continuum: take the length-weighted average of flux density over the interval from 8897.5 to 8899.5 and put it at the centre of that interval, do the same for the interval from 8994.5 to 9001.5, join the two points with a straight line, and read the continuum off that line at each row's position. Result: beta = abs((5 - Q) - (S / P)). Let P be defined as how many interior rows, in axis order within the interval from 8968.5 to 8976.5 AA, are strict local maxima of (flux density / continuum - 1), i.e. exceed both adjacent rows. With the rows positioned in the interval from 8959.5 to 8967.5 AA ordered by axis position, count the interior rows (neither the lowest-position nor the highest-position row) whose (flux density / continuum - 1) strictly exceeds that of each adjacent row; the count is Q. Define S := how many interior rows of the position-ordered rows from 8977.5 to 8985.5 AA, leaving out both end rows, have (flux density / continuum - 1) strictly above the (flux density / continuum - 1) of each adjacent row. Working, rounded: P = 1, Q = 1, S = 0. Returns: 4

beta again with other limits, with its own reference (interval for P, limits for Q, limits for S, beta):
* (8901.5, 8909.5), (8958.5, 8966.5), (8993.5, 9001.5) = 3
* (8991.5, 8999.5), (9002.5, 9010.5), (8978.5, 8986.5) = 3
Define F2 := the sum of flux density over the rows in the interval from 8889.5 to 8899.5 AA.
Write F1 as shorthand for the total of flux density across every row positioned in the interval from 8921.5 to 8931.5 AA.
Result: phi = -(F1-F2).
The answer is 0.2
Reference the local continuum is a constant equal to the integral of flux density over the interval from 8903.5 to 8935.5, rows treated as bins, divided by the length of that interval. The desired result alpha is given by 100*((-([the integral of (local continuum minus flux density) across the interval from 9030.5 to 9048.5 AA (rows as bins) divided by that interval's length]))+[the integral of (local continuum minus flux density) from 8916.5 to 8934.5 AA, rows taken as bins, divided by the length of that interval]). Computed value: 1.4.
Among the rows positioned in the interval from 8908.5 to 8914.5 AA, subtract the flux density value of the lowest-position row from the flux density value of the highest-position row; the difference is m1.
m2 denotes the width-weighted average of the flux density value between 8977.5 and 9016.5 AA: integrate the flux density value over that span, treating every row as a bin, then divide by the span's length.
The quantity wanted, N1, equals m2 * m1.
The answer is 0.000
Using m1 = 0.000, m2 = 1.19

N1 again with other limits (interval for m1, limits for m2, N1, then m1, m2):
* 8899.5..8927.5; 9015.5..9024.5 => -0.023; -0.020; 1.16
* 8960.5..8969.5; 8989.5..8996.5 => -0.012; -0.010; 1.21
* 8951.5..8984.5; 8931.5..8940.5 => -0.012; -0.010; 1.21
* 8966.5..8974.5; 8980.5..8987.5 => 0.000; 0.000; 1.21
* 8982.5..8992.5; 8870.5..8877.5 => 0.000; 0.000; 1.21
